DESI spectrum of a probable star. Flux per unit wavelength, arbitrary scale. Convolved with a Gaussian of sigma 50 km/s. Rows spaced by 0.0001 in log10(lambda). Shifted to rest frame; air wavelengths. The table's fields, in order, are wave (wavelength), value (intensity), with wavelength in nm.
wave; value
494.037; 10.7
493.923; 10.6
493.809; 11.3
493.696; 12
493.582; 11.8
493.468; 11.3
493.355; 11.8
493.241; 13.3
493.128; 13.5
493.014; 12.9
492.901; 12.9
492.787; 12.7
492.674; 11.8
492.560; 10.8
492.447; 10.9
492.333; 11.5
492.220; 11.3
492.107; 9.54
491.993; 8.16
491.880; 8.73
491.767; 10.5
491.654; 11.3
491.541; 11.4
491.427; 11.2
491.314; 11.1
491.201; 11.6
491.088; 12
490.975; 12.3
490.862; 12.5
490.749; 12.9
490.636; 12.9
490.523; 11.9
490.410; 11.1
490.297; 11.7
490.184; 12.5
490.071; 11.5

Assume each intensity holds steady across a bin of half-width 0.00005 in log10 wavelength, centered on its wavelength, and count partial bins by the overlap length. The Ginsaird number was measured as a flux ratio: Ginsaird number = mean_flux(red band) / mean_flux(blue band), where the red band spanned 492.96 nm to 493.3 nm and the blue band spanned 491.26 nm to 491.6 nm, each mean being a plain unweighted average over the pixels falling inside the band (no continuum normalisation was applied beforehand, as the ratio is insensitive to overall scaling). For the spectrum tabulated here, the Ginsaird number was 1.18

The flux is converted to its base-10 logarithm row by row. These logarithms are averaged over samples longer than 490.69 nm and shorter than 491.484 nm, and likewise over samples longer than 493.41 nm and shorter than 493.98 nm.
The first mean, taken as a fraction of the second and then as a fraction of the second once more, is 0.96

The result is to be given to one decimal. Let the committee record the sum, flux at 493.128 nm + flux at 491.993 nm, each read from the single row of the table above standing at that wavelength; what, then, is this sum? 21.7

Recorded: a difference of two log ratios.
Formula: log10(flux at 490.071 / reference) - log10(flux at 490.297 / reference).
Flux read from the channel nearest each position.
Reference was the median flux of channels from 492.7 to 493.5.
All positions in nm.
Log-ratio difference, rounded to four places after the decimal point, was -0.0075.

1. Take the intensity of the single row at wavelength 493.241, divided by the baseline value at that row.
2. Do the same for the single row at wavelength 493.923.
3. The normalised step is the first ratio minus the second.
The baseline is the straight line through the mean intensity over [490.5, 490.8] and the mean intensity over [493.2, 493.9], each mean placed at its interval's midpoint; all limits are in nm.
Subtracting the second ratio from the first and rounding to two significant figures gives 0.21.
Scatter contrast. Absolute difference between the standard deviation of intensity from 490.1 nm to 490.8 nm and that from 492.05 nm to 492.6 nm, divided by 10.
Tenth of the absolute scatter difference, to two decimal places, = 0.00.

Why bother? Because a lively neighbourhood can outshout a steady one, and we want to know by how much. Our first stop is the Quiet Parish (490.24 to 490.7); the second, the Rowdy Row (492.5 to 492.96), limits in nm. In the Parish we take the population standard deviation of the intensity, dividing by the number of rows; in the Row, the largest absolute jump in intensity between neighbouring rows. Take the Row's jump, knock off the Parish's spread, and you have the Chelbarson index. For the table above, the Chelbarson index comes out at 0.35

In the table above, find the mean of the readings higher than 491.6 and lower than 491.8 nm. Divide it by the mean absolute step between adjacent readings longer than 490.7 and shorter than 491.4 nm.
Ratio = 30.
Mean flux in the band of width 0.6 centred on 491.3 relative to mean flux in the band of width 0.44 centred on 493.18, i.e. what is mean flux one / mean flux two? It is 0.89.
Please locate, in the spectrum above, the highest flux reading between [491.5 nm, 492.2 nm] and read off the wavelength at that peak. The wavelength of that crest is 491.541 nm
